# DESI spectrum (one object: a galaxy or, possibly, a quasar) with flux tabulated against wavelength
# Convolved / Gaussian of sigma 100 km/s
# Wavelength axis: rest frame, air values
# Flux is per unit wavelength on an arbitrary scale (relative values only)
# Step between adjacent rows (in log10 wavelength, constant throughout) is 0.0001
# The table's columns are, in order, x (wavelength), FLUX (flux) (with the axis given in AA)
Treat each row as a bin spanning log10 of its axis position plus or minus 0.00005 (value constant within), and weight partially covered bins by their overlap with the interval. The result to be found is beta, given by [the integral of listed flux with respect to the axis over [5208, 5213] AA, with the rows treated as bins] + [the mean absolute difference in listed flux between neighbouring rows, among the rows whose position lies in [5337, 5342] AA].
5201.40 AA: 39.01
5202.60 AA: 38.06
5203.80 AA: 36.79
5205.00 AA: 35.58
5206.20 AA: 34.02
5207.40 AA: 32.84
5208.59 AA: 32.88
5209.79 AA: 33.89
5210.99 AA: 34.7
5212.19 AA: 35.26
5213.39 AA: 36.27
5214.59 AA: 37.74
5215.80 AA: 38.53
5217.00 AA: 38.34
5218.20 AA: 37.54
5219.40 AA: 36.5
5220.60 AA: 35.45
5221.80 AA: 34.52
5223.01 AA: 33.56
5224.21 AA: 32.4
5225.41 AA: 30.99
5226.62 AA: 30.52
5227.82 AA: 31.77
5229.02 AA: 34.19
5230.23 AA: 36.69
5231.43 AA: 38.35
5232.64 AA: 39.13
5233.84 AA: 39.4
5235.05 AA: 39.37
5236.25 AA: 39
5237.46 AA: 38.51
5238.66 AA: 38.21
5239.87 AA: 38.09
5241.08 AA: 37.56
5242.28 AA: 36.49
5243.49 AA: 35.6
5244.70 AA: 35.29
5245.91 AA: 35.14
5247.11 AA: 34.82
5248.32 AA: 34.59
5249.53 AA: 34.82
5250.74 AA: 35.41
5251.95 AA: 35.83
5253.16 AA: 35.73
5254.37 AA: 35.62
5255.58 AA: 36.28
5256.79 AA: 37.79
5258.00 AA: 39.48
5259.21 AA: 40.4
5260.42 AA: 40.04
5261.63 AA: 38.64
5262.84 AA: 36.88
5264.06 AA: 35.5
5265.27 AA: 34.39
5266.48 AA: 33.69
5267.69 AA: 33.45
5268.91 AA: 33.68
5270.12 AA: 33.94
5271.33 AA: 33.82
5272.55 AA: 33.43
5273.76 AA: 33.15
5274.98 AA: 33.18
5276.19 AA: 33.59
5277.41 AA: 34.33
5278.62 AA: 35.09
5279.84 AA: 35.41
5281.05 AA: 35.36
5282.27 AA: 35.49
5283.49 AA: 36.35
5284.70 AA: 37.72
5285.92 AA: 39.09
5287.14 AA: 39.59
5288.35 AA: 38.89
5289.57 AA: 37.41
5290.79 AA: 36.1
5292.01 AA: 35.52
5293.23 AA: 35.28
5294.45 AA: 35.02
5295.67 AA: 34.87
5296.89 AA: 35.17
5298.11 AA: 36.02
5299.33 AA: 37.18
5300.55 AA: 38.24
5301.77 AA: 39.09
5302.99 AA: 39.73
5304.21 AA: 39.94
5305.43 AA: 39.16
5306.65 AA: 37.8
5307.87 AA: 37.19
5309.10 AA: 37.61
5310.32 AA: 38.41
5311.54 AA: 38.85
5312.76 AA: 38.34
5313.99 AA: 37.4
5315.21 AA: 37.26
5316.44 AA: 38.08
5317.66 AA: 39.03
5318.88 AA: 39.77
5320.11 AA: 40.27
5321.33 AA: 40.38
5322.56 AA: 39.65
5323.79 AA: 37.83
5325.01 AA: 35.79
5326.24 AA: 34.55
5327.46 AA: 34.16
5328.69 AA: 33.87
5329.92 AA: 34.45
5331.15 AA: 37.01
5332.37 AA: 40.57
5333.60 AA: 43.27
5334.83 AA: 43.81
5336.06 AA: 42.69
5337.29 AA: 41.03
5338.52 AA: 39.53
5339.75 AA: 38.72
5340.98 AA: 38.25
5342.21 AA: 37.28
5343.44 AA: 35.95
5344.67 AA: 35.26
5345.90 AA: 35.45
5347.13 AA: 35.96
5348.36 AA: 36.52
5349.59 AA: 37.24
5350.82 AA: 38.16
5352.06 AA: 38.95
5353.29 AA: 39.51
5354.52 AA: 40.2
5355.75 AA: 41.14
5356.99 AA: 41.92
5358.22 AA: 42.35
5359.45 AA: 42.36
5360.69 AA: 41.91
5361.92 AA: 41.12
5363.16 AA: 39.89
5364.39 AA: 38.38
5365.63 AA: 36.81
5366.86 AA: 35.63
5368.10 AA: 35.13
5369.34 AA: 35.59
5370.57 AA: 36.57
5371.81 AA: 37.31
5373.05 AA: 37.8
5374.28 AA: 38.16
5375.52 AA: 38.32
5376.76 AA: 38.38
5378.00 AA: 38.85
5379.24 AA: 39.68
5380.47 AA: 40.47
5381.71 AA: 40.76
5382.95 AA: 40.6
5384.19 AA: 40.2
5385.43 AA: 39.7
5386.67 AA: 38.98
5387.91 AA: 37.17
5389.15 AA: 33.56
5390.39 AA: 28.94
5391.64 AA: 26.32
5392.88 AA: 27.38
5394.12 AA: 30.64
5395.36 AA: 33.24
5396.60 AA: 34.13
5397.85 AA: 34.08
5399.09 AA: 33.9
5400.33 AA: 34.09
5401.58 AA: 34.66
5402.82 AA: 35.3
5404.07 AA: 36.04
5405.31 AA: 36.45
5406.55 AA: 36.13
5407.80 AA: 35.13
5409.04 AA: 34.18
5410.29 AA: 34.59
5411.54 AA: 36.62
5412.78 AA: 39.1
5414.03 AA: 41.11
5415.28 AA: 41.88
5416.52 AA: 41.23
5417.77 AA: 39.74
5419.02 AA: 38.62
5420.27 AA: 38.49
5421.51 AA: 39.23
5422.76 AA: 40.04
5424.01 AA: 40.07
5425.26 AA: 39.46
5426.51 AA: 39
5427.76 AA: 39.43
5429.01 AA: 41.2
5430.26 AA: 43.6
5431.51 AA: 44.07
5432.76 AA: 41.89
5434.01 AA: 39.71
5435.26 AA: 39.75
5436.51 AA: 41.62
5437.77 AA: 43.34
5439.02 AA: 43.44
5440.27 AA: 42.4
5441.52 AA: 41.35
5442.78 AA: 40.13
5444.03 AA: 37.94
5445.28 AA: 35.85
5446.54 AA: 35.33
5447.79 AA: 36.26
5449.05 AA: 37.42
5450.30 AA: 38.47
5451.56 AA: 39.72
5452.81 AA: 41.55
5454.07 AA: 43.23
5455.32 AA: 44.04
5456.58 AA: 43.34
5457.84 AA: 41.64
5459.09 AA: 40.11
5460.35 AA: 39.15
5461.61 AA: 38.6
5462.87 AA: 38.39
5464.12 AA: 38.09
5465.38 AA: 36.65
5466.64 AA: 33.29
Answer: 172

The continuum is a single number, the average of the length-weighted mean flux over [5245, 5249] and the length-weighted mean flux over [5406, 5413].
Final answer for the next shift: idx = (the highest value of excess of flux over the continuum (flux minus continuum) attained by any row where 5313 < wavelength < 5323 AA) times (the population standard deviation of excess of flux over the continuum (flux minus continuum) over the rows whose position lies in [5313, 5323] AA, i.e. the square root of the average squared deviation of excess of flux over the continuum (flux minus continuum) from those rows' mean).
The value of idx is 6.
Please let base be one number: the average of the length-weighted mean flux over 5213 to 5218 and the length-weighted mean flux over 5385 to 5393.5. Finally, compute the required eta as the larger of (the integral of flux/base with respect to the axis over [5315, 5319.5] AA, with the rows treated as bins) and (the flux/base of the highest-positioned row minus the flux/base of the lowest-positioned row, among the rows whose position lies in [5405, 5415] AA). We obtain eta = 4.9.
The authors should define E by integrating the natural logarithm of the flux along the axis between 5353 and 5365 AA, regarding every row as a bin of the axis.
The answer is 45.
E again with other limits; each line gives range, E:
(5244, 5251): 25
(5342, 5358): 58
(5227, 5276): 176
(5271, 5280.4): 33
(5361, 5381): 73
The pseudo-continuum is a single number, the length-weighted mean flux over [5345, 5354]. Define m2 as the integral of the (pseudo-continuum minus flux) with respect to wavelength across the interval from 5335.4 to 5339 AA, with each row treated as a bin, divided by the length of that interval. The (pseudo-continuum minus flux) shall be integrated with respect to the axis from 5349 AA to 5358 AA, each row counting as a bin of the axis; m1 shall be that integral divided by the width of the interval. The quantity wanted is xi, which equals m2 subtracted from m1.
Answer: 1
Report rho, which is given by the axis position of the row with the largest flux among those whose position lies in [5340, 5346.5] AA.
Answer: 5340.98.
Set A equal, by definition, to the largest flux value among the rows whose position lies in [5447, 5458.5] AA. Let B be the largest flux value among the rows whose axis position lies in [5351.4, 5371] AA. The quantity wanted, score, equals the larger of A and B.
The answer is 44.0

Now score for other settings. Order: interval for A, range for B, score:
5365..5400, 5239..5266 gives 40.8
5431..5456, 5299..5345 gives 44.1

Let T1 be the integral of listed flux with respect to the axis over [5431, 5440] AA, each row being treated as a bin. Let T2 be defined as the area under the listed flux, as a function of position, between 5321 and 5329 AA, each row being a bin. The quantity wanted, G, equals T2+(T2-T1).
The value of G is 207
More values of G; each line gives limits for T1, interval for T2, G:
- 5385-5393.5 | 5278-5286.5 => 338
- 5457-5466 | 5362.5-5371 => 275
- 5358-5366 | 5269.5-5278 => 248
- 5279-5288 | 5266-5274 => 205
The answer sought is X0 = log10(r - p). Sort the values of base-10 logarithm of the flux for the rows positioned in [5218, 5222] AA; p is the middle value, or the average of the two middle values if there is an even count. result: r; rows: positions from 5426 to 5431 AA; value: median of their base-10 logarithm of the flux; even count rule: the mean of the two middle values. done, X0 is -1.3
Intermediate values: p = 1.56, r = 1.61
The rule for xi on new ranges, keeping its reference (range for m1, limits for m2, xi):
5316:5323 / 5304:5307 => -1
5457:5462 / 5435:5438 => 1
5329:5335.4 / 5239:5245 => -3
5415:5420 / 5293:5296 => -5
